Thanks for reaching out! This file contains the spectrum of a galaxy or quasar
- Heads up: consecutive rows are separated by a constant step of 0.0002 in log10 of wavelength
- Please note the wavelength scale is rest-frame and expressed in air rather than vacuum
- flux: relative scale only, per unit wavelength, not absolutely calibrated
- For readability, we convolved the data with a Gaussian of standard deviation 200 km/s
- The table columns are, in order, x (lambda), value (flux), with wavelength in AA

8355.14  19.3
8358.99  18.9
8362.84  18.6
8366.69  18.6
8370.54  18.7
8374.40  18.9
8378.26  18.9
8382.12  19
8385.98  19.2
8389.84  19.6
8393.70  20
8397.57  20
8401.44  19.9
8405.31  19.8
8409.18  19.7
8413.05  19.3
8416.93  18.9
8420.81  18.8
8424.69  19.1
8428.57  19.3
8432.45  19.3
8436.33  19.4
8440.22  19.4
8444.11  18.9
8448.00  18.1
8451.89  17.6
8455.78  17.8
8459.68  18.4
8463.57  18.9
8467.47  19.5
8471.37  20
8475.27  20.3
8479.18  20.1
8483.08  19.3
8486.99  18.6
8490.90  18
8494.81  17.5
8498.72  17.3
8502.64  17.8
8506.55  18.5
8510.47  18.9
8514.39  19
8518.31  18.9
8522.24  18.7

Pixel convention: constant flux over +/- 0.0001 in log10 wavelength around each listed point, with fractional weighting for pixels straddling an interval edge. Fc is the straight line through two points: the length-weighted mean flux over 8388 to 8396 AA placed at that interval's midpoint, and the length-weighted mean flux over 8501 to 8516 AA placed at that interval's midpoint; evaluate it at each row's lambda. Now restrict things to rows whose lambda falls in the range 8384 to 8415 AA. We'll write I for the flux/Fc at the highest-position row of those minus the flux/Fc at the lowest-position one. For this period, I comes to 0.02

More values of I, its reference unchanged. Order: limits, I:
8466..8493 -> -0.07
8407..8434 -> -0.01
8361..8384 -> 0.03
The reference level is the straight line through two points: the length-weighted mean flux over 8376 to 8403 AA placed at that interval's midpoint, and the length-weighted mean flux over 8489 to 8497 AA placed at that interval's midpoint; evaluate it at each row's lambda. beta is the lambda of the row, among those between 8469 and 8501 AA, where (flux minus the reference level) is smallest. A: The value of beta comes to 8498.72 AA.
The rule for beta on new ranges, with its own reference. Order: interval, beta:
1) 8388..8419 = 8416.93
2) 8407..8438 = 8420.81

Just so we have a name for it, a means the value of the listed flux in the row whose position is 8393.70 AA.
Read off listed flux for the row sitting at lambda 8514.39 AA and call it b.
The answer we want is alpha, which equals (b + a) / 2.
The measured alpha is 19.5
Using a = 20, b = 19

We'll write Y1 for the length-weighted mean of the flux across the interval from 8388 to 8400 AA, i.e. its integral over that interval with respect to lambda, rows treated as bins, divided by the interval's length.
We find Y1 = 19.87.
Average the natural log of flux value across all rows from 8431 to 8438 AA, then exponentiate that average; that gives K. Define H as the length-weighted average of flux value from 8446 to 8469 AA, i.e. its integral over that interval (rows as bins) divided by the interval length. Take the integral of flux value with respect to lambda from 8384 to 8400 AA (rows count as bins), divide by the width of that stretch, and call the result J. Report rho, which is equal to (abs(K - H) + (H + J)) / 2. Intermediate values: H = 18.4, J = 19.7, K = 19.35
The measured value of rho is 19.5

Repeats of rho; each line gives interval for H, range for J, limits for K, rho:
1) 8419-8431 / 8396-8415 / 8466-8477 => 19.8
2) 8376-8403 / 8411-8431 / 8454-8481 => 19.4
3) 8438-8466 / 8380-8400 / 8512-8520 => 19.3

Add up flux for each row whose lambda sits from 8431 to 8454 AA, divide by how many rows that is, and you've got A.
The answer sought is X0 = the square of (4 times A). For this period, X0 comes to 5645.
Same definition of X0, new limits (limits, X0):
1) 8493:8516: 5280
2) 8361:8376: 5595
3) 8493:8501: 4844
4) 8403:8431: 5942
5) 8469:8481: 6486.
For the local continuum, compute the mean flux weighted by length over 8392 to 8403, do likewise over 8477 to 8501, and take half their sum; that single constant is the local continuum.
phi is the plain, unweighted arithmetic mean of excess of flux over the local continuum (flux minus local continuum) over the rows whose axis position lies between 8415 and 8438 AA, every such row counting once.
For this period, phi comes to -0.08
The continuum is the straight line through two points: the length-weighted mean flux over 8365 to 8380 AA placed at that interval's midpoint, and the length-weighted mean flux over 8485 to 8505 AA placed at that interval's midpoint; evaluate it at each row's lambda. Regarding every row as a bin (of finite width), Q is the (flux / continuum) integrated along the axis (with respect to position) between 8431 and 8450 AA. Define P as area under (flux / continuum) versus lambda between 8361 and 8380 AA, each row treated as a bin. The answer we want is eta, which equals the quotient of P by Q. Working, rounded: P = 19.0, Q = 19.8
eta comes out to 0.96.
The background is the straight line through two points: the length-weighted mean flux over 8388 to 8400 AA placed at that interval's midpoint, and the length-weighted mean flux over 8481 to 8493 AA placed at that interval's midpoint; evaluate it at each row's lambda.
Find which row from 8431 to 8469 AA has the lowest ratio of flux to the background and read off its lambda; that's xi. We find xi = 8451.89 AA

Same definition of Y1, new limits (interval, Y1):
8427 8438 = 19.34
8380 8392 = 19.29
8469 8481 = 20.11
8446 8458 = 17.85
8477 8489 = 19.34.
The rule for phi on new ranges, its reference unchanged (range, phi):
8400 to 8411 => 0.59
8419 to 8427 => -0.26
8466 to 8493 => 0.19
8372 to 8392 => -0.09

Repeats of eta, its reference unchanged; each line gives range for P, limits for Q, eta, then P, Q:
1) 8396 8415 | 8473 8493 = 0.94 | 20.2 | 21.5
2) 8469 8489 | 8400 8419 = 1.09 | 21.9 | 20.0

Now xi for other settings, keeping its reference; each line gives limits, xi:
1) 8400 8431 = 8420.81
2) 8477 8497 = 8494.81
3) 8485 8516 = 8498.72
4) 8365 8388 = 8366.69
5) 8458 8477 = 8459.68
